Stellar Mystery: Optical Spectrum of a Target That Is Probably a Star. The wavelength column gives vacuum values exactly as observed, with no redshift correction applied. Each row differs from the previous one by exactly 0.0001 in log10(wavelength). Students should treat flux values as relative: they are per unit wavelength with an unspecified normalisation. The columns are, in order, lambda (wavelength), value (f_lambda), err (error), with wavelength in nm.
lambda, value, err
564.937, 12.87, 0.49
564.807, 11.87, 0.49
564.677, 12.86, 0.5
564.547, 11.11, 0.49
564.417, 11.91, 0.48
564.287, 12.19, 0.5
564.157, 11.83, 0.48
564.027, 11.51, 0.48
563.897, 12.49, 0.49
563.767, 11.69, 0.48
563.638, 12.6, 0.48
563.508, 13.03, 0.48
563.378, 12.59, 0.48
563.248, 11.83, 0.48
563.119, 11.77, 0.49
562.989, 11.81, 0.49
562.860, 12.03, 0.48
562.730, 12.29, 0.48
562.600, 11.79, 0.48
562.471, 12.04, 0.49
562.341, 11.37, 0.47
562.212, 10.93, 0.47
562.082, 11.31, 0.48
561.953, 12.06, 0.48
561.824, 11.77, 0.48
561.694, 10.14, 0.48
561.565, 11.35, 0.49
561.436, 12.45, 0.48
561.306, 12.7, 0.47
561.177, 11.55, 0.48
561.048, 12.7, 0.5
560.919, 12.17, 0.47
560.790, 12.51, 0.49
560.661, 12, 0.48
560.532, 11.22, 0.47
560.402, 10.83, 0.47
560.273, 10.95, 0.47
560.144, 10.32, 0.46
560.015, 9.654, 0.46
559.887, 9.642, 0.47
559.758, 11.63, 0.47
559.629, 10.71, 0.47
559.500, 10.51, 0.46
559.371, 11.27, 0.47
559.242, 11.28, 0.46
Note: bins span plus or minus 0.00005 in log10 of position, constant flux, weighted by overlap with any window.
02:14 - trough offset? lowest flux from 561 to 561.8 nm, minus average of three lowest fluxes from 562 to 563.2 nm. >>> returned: -1.1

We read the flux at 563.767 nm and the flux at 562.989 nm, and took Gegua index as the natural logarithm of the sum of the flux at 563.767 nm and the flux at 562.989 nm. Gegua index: 3.16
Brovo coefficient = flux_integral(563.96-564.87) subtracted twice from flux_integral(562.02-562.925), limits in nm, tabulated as -11.1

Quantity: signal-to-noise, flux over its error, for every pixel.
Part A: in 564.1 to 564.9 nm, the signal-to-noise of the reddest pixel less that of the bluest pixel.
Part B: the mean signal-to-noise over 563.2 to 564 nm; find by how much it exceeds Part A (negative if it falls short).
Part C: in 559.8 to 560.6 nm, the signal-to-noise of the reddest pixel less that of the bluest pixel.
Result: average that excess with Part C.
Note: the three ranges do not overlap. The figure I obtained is 14.7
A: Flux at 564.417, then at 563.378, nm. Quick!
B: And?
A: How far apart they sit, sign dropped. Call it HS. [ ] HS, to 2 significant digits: 0.68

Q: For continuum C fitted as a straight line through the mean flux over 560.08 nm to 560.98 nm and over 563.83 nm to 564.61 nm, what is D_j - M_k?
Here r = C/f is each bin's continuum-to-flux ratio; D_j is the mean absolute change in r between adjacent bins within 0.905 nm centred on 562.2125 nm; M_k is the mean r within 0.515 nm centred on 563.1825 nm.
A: -0.937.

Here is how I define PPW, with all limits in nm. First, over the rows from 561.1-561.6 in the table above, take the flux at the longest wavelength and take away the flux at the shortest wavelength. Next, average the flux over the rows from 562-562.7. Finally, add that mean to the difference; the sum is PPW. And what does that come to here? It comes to 11.3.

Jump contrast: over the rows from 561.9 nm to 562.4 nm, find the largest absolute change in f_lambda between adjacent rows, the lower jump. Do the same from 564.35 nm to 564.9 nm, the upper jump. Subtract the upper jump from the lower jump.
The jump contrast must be -1.0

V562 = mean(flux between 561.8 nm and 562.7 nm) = 11.6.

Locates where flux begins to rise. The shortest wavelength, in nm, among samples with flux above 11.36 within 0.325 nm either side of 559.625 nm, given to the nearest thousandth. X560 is 559.758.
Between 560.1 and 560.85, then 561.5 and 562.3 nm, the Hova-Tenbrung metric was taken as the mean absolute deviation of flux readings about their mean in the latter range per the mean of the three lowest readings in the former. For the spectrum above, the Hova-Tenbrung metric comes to 0.045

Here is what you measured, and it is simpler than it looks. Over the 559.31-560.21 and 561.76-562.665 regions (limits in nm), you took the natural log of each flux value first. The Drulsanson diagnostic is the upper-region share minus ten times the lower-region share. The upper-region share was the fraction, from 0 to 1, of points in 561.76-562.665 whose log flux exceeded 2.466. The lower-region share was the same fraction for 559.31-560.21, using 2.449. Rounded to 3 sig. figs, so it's -1.00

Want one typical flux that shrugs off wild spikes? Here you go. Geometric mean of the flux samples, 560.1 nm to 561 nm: 11.4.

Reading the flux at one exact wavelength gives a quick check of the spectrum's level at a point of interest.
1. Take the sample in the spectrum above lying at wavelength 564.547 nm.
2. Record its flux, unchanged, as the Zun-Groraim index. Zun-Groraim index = 11.11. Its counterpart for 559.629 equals 10.71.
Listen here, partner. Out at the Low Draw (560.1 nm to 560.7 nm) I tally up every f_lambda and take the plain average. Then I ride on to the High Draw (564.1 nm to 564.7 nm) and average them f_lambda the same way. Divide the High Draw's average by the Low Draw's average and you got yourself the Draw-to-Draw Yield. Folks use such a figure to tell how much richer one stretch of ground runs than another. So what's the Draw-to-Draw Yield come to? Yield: 1.08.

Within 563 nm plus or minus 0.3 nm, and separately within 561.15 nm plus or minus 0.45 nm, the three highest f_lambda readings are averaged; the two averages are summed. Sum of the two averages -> 24.7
